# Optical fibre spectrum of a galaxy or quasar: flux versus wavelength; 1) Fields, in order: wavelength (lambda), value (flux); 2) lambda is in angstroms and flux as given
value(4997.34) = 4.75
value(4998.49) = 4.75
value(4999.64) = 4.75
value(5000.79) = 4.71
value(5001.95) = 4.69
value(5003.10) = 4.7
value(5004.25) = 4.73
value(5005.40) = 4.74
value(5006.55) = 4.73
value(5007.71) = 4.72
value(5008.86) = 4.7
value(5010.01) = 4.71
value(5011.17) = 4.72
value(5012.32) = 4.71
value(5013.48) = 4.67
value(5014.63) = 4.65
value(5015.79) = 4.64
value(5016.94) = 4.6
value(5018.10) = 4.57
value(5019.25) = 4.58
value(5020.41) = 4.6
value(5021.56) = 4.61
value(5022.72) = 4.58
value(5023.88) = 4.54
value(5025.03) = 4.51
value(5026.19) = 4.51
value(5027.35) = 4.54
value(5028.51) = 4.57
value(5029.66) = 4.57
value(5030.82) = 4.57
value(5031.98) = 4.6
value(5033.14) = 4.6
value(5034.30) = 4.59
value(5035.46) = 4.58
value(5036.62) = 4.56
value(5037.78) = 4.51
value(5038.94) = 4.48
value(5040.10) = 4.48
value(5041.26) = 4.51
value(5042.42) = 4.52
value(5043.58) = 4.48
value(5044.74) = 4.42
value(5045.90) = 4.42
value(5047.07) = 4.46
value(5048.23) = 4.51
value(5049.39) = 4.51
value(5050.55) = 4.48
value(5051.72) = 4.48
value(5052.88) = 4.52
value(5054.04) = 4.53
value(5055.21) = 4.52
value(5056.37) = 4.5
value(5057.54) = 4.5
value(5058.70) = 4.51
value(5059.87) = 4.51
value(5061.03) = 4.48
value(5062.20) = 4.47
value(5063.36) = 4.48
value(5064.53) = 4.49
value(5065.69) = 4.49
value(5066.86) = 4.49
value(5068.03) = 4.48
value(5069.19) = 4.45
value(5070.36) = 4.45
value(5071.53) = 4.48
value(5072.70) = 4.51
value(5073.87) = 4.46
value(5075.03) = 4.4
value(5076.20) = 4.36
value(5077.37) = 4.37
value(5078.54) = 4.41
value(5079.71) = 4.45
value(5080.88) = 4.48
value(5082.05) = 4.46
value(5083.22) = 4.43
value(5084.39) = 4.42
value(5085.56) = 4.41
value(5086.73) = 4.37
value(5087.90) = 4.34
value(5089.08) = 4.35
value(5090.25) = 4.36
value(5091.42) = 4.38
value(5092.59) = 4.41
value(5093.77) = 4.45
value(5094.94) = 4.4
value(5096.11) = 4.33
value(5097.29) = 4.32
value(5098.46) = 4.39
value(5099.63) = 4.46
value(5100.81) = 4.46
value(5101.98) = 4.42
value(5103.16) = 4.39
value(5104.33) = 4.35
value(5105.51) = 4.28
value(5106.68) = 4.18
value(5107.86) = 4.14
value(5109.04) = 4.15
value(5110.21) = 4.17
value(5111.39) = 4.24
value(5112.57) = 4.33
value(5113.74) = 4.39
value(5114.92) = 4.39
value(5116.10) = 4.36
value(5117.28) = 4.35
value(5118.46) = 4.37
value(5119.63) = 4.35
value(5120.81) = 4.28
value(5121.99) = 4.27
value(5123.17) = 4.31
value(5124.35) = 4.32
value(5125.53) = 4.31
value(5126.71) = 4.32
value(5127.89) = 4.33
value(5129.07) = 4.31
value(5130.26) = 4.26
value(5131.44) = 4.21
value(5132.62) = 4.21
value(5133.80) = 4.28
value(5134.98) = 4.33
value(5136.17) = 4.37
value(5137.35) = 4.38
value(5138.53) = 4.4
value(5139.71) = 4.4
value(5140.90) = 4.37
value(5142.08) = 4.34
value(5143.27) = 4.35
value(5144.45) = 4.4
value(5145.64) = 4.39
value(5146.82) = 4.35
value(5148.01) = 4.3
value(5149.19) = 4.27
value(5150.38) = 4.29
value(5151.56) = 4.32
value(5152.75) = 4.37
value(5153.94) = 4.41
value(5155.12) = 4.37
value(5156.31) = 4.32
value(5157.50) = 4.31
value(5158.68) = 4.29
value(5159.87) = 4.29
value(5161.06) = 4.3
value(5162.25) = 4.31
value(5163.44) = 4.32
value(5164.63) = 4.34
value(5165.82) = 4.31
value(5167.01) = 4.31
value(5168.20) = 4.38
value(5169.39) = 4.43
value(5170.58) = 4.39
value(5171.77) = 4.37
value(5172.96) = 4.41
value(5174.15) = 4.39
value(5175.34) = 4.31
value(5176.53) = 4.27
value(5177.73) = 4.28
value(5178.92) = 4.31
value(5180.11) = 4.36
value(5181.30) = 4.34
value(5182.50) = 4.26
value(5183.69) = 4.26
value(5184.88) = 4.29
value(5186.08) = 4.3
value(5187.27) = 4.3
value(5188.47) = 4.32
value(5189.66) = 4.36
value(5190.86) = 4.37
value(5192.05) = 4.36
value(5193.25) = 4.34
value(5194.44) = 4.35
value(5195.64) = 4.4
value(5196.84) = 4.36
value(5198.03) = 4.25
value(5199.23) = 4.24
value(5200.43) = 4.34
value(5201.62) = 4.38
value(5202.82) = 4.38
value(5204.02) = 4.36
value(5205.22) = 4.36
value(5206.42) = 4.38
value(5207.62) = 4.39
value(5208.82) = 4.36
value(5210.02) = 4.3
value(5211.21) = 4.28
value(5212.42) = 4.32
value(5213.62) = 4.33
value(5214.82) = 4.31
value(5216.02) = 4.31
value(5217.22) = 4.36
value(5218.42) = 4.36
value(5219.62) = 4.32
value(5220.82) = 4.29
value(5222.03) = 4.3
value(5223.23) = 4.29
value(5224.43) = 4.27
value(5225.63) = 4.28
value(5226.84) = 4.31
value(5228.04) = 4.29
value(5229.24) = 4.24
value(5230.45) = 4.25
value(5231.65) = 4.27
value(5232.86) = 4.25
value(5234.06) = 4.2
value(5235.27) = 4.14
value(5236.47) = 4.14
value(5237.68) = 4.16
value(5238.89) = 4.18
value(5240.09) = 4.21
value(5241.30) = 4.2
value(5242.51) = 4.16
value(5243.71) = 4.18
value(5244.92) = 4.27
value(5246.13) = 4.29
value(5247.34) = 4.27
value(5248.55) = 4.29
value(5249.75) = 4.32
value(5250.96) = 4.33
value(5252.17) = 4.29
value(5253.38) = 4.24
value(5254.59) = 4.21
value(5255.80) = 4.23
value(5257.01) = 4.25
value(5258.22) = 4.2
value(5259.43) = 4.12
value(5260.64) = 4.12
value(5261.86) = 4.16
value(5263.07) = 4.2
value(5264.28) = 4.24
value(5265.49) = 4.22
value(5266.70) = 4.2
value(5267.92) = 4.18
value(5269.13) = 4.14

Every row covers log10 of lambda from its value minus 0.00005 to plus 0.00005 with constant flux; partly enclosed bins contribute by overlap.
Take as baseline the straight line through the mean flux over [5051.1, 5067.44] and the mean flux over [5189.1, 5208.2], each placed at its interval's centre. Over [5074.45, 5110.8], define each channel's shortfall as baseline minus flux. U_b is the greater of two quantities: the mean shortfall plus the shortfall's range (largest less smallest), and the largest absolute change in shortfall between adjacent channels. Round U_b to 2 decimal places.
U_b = 0.41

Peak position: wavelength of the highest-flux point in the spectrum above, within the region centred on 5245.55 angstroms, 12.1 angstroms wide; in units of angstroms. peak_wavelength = 5250.96 angstroms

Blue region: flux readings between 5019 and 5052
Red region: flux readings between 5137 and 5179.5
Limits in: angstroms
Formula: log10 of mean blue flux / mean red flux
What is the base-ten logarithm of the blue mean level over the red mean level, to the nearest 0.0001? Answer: 0.0183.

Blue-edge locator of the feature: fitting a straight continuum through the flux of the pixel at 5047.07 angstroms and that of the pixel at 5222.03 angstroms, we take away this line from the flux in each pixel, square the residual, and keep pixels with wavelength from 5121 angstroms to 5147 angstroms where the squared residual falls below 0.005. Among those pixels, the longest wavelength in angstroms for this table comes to 5146.82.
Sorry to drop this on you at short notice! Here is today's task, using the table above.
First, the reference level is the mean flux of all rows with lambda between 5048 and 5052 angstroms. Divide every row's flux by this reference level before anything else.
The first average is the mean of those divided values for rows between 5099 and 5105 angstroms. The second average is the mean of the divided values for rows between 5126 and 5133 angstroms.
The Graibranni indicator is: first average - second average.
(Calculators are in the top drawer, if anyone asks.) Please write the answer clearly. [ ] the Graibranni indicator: 0.03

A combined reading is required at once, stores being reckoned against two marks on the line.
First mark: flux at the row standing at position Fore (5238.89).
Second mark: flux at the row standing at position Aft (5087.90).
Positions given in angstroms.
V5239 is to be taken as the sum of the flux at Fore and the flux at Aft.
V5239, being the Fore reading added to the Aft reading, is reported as 8.52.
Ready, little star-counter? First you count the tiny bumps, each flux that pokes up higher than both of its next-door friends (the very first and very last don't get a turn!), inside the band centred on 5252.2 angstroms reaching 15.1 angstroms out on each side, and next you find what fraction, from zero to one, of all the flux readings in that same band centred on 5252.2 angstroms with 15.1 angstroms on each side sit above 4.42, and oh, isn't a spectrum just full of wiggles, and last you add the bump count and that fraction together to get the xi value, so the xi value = 5.0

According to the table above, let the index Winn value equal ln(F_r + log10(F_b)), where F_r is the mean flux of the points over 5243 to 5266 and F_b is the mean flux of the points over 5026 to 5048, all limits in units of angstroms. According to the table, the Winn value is 1.59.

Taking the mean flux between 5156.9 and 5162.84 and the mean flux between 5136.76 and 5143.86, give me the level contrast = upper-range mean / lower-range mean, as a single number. 0.983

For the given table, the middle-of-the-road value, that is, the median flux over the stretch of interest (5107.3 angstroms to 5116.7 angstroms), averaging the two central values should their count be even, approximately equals 4.3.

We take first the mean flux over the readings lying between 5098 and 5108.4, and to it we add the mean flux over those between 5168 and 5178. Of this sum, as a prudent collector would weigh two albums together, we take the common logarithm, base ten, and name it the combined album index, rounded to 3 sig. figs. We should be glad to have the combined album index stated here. 0.940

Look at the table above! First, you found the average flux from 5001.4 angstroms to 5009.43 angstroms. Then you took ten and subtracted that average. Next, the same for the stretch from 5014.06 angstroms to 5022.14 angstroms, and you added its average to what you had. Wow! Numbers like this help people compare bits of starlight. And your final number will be 9.89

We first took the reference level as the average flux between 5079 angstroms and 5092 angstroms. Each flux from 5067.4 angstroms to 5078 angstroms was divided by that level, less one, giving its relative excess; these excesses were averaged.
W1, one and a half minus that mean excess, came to 1.492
